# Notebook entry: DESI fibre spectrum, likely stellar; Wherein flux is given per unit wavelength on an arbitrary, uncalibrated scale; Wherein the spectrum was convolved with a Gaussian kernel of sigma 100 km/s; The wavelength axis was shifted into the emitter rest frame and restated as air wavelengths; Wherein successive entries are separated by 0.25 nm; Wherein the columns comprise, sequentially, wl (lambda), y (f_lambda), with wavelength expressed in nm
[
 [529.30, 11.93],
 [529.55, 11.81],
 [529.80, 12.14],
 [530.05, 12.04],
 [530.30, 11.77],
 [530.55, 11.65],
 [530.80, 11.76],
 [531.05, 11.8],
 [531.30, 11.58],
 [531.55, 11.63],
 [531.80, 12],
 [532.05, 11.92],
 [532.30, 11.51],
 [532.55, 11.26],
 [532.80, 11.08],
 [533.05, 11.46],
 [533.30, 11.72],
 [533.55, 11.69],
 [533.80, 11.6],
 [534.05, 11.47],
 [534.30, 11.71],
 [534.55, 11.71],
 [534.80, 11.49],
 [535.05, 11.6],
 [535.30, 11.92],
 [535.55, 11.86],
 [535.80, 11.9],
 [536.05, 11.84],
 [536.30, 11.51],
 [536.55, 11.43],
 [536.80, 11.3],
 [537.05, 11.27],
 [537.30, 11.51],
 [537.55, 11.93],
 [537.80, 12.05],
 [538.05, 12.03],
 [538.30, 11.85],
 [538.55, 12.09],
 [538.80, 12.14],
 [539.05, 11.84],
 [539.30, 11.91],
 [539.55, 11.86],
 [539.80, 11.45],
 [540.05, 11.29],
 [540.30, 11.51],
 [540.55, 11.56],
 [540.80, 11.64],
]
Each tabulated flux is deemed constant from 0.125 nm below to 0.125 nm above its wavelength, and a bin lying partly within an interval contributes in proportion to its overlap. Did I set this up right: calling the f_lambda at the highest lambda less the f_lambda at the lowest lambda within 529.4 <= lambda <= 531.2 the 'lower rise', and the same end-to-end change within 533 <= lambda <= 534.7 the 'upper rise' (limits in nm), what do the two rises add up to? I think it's 0.2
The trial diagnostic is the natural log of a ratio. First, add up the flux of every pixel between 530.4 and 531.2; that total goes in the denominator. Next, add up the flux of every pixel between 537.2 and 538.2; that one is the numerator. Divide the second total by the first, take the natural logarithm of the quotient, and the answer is 0.3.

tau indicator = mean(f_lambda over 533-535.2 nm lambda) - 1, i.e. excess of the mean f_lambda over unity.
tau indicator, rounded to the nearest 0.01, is 10.61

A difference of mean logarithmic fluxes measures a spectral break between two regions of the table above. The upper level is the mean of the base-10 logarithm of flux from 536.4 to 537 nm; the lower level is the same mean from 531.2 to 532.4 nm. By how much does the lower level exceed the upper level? 0.014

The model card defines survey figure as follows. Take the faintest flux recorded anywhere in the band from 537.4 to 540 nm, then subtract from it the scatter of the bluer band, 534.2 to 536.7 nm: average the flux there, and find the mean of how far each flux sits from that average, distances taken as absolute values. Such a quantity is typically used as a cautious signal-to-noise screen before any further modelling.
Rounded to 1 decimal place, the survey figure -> 11.3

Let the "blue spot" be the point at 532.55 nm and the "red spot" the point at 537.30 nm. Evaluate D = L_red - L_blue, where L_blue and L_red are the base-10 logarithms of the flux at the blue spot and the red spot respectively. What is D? 0.010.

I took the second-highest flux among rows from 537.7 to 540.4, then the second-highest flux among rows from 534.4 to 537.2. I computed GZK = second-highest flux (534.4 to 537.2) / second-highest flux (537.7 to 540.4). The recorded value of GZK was 0.98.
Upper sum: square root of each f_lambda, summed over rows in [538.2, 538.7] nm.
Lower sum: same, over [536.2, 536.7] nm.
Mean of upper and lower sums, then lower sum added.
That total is 13.6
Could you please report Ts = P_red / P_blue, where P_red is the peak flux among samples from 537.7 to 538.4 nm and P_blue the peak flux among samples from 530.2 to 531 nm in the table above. 1.02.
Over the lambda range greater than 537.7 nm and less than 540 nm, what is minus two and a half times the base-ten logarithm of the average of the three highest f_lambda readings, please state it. -2.71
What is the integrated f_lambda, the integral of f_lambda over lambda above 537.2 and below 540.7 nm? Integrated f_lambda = 41.3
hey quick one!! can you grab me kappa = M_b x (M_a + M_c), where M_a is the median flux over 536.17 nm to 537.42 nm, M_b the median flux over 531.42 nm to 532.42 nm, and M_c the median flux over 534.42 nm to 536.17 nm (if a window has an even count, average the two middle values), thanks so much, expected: 274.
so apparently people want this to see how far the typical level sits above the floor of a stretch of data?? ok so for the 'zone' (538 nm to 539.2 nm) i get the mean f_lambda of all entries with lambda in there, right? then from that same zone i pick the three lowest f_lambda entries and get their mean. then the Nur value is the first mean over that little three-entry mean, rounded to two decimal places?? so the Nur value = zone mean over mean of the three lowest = 1.01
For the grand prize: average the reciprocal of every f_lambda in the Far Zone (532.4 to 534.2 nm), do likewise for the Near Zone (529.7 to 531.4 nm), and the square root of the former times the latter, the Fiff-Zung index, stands 0.0859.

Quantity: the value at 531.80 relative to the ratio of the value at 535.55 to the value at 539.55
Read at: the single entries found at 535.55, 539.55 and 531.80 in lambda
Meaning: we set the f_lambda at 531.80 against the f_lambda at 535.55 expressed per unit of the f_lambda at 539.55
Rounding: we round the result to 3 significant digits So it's 12.0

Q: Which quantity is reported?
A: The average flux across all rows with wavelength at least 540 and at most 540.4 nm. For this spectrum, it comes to 11.4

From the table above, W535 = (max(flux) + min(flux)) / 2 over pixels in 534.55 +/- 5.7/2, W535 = 11.5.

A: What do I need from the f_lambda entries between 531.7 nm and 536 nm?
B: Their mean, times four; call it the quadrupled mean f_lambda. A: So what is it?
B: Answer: 46.6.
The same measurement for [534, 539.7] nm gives 47.0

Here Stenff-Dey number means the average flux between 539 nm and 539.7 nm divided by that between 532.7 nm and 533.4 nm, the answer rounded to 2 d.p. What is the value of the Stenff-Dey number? 1.04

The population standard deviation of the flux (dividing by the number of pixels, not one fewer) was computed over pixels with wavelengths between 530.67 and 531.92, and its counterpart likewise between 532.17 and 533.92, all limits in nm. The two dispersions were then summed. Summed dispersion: 0.363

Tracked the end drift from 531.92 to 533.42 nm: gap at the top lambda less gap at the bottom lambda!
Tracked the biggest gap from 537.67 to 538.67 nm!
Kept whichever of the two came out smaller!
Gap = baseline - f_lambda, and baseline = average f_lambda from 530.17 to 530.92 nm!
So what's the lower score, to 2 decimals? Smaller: -0.12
